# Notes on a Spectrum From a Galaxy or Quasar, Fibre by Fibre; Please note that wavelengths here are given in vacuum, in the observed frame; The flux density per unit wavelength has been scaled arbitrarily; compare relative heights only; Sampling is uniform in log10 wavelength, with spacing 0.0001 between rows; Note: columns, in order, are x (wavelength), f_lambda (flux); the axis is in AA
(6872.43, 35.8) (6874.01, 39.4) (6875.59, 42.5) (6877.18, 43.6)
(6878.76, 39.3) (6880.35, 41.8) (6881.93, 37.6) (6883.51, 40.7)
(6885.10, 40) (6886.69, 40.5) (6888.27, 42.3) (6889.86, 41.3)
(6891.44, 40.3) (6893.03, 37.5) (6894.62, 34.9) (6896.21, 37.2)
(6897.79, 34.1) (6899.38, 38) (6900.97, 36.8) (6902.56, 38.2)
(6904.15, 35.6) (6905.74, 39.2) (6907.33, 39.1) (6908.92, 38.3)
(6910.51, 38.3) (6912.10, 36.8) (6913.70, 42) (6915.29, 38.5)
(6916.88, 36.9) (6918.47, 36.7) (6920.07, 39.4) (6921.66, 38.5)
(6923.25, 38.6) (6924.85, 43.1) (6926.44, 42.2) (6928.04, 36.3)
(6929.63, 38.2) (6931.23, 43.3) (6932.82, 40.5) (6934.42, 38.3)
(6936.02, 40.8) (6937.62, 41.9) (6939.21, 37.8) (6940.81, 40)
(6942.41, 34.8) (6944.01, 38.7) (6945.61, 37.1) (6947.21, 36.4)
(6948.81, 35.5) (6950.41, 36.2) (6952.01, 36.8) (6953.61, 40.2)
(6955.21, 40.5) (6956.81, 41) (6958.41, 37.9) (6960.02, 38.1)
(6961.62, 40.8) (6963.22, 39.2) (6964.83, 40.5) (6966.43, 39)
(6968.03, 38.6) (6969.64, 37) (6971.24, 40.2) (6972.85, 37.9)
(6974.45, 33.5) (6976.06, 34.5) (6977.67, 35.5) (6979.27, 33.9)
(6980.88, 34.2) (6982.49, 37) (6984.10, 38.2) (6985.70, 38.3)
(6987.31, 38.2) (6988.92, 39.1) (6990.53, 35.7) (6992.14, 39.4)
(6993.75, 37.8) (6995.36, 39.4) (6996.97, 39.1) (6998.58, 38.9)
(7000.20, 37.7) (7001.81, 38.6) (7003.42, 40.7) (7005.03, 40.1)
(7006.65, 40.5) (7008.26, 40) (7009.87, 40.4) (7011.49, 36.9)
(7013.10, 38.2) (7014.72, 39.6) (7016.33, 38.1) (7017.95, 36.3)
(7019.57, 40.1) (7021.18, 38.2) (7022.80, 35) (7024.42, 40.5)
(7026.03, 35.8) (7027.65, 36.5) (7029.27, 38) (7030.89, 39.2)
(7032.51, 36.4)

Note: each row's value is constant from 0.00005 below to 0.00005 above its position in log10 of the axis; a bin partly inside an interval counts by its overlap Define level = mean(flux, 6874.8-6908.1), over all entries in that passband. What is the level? 39.1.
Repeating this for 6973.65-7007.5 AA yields 37.6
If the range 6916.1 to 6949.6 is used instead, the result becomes 38.8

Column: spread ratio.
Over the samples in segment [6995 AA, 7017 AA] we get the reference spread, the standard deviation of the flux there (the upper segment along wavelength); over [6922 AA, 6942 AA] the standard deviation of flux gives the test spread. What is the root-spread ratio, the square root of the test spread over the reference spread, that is 1.40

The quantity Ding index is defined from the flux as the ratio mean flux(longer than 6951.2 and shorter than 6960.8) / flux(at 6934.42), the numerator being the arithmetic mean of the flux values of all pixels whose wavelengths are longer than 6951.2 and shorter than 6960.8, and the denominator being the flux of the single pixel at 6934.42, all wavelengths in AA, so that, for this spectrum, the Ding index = 1.02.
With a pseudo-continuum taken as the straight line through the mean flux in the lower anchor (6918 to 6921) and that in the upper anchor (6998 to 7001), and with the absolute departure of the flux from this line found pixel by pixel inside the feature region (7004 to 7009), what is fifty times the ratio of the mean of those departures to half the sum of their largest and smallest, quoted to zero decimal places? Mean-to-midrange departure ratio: 49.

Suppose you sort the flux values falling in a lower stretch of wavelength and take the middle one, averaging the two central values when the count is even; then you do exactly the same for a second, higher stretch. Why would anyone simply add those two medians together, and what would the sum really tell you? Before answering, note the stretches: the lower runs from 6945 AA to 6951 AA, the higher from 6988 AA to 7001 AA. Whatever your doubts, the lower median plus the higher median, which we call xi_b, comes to 75.3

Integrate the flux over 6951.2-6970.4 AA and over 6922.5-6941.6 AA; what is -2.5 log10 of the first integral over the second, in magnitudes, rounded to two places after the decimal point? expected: 0.02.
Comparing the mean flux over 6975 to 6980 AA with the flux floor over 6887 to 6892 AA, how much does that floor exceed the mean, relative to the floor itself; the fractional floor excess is 0.14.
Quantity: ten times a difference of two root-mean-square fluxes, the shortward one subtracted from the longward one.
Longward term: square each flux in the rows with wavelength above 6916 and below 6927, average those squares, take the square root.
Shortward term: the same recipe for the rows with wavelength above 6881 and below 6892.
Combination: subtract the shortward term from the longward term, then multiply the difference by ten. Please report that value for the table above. -10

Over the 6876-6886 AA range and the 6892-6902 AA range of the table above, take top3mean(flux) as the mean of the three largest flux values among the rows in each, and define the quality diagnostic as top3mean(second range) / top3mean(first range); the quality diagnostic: 0.89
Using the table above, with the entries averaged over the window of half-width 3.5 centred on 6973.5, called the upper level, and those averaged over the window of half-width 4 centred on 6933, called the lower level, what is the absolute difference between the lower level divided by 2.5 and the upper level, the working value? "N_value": 20.4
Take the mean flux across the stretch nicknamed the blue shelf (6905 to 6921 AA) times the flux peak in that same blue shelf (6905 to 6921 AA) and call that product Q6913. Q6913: 1618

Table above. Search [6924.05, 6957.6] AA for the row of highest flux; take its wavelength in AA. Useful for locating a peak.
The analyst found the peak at 6931.23 AA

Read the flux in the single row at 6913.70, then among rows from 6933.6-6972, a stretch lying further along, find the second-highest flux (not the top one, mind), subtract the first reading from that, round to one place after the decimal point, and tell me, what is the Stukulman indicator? -1.0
